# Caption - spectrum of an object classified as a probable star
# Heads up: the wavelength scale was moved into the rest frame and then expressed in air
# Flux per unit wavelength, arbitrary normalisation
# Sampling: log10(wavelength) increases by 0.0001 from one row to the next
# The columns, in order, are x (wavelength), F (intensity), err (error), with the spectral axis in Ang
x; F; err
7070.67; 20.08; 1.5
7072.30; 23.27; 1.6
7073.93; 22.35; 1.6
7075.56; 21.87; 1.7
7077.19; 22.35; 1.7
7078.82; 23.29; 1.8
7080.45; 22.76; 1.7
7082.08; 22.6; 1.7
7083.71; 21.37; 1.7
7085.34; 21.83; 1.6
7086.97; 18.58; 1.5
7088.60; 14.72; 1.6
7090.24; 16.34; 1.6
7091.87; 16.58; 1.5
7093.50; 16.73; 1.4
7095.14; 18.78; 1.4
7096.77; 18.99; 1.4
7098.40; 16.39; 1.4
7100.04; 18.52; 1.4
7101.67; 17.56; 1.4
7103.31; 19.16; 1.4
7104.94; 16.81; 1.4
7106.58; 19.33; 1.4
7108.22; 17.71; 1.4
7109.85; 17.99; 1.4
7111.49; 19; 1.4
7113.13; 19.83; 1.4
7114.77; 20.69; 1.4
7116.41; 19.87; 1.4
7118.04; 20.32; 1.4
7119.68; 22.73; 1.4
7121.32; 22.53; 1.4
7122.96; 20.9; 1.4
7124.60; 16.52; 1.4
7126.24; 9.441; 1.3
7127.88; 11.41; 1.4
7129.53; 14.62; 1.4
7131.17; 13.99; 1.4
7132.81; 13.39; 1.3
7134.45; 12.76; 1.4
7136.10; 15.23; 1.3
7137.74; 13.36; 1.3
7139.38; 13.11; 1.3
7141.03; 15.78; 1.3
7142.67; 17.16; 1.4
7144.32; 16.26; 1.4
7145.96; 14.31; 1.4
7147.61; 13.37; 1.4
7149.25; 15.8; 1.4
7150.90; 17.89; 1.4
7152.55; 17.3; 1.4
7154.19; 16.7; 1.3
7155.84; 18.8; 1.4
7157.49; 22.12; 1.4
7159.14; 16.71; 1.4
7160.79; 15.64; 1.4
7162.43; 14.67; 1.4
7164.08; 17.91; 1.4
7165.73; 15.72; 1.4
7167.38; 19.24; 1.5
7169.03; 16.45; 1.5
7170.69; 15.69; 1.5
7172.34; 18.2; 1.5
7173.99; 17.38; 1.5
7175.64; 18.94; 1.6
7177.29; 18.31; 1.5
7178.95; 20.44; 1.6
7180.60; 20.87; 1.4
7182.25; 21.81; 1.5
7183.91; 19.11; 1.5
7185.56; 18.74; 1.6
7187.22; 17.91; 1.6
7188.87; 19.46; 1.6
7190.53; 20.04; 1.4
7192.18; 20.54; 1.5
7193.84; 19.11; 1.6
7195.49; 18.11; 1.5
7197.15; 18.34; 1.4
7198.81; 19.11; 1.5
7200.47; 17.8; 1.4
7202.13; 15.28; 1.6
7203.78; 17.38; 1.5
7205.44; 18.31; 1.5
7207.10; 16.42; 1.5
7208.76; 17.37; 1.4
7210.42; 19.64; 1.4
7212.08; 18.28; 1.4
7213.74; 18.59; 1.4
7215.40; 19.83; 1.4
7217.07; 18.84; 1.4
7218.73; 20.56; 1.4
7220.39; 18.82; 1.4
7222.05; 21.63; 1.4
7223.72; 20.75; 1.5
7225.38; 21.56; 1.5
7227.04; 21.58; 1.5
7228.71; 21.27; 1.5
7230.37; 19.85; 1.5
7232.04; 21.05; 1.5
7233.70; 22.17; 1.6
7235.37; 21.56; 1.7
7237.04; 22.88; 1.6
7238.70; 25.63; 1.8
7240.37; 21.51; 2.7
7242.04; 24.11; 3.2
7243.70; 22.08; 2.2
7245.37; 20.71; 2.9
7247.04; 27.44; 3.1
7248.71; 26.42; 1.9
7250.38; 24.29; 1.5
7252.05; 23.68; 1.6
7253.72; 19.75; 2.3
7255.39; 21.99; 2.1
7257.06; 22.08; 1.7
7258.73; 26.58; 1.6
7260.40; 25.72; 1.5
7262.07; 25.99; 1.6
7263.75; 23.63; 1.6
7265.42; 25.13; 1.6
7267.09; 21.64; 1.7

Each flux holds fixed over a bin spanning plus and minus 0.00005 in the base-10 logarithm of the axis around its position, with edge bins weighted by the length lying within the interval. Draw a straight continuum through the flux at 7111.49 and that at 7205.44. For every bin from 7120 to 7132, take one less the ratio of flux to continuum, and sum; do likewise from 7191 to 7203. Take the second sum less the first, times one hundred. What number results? -119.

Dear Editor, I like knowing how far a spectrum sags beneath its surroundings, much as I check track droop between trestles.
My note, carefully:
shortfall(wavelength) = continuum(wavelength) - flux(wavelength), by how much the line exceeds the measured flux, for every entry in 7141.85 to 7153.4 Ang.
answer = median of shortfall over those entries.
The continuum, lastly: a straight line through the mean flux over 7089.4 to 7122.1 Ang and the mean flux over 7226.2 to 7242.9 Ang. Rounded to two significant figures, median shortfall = 3.5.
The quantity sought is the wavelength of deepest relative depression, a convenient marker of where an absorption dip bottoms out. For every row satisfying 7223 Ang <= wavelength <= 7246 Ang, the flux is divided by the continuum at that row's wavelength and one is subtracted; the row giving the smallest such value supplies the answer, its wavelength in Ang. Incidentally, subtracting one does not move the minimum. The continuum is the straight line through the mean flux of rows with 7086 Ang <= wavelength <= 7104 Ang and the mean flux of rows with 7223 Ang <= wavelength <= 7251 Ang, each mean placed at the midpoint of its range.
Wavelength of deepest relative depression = 7230.37 Ang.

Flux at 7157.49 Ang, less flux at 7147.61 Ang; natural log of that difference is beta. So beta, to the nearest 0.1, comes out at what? 2.2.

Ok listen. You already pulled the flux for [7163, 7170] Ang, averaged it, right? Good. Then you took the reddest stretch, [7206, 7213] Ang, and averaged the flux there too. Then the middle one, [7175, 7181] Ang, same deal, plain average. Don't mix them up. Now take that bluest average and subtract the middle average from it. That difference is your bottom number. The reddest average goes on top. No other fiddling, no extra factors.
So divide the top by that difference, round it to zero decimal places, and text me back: -8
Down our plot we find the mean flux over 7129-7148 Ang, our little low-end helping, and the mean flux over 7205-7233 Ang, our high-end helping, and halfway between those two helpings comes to 17.1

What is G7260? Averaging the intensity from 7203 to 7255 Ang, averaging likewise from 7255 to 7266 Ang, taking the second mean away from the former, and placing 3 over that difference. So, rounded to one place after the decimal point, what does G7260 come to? -0.9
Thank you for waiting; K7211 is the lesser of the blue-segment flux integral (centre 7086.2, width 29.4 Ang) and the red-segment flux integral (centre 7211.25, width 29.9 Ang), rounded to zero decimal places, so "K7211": 562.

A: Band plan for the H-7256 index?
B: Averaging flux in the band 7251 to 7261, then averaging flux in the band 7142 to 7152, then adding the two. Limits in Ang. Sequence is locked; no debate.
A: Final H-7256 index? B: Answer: 39.1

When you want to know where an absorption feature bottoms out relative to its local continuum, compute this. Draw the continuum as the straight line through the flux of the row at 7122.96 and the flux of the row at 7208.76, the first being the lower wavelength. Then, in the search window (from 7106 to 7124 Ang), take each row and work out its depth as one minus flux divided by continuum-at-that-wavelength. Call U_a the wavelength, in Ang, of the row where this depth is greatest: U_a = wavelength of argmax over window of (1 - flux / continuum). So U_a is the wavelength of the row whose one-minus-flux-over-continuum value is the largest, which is 7108.22 Ang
